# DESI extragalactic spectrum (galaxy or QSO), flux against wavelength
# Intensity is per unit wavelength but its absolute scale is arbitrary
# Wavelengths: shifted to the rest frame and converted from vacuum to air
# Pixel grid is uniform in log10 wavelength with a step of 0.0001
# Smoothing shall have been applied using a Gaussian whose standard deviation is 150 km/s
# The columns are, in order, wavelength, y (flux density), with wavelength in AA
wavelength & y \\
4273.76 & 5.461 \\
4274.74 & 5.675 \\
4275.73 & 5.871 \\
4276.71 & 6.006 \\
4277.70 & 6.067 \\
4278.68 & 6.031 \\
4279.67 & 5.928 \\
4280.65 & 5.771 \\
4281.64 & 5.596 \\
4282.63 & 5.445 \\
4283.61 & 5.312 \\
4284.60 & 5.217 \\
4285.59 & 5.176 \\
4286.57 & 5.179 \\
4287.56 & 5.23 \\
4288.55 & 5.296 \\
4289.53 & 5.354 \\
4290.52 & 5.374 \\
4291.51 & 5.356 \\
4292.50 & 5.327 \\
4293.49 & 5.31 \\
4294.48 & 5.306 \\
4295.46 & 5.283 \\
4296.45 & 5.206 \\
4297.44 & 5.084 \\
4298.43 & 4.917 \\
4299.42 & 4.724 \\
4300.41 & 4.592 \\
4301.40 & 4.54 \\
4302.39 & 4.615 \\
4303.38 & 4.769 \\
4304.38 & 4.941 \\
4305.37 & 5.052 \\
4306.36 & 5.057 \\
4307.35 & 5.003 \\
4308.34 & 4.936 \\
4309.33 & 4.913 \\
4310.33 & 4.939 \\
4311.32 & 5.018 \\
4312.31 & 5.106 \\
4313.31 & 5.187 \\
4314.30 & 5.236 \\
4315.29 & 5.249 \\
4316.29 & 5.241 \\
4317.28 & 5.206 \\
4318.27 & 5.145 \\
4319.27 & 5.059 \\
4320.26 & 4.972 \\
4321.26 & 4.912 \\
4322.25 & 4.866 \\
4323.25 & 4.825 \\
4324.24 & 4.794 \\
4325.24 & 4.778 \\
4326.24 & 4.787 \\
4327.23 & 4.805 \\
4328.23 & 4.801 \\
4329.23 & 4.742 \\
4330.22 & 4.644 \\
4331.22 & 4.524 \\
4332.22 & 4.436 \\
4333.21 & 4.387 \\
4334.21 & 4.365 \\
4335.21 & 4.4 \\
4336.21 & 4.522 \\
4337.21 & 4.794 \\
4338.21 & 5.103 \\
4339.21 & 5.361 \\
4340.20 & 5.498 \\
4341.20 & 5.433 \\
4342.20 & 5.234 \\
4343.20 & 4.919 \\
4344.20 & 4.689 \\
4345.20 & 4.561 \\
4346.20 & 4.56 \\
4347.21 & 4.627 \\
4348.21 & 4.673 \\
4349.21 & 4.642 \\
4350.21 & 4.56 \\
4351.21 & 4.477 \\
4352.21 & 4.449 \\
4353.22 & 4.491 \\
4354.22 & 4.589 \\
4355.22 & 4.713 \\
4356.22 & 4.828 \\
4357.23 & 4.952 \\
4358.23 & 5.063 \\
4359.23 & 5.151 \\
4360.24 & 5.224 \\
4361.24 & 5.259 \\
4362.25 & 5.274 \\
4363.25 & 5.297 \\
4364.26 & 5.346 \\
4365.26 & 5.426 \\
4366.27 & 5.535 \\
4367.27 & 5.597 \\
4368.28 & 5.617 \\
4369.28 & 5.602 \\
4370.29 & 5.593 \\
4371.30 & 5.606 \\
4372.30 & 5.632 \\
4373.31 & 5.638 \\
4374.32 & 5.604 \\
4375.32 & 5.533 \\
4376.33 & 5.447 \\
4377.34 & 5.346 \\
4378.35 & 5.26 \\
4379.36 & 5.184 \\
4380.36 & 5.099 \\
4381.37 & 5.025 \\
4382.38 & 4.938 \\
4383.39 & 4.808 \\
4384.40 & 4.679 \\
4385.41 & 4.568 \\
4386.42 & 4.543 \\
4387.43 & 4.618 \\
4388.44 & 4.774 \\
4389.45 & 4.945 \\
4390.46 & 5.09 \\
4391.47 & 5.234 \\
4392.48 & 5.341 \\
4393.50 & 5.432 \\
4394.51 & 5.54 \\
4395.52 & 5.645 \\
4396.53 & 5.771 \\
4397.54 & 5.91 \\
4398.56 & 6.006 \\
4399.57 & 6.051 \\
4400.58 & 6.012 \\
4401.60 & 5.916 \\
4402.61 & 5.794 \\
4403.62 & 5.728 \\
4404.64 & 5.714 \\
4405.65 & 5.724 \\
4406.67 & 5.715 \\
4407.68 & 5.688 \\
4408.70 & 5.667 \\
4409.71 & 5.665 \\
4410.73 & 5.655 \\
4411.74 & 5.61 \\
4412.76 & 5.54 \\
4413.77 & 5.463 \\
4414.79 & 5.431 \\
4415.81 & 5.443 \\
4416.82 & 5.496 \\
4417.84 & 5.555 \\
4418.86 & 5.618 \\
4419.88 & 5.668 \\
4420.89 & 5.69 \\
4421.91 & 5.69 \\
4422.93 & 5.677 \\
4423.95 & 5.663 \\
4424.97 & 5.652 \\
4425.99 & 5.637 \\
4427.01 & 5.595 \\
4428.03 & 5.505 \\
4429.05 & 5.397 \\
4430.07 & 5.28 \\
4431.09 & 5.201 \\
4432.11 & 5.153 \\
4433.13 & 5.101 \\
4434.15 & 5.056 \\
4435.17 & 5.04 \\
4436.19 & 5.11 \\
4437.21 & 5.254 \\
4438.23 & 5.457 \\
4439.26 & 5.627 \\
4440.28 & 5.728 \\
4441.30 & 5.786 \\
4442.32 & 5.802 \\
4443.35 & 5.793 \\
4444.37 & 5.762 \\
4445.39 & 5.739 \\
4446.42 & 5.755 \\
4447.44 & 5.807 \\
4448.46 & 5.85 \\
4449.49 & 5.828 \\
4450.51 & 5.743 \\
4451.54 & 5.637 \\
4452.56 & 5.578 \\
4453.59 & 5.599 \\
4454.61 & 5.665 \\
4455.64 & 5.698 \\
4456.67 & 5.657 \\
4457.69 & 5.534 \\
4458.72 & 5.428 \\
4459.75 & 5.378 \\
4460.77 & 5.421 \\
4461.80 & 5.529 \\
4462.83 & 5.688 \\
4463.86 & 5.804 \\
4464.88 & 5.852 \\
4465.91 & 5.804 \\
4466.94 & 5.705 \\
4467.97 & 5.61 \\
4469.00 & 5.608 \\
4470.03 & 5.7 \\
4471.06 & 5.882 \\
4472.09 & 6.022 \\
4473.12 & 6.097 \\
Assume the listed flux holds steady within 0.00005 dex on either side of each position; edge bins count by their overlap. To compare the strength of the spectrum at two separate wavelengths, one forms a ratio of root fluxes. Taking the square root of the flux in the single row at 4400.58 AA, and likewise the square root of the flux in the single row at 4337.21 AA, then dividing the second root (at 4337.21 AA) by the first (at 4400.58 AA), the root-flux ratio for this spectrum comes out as 0.89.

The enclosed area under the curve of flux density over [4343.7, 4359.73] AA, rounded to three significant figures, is 75.2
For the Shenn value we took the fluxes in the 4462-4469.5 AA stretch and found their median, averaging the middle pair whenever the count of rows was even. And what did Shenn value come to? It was 5.7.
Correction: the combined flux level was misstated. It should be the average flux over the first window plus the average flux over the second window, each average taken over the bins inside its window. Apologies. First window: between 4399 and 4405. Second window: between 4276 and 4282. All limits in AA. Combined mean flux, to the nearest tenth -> 11.8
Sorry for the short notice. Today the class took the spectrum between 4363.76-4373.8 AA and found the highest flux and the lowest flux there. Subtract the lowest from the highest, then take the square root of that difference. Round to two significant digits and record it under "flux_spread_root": 0.54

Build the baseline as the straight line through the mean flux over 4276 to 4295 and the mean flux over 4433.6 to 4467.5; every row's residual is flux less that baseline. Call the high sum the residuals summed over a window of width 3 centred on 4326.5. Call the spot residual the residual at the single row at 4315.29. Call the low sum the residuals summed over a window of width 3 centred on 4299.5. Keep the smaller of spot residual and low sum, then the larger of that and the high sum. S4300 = -2.2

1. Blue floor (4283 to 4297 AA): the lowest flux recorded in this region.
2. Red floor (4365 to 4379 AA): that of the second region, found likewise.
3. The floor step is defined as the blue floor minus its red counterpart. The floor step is -0.1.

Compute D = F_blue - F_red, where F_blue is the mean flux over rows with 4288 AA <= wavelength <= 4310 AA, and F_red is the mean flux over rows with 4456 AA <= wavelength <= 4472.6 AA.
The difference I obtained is -0.62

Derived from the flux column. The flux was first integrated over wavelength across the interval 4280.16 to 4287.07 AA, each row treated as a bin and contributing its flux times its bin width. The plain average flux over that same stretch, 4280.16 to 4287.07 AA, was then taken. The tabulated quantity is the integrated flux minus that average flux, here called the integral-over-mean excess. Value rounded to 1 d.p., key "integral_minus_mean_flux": 31.8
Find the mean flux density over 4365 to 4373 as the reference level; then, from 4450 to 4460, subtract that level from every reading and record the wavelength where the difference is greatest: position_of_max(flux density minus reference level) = 4450.51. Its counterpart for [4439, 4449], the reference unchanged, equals 4448.46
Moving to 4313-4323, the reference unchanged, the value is 4315.29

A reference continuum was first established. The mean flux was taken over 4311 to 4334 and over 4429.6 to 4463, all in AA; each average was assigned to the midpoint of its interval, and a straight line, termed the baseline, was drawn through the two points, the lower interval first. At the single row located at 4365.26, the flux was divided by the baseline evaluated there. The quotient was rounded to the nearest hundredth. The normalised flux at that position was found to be 1.06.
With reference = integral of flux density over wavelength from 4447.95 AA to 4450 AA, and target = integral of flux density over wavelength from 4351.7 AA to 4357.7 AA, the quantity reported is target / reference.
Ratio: 2.3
